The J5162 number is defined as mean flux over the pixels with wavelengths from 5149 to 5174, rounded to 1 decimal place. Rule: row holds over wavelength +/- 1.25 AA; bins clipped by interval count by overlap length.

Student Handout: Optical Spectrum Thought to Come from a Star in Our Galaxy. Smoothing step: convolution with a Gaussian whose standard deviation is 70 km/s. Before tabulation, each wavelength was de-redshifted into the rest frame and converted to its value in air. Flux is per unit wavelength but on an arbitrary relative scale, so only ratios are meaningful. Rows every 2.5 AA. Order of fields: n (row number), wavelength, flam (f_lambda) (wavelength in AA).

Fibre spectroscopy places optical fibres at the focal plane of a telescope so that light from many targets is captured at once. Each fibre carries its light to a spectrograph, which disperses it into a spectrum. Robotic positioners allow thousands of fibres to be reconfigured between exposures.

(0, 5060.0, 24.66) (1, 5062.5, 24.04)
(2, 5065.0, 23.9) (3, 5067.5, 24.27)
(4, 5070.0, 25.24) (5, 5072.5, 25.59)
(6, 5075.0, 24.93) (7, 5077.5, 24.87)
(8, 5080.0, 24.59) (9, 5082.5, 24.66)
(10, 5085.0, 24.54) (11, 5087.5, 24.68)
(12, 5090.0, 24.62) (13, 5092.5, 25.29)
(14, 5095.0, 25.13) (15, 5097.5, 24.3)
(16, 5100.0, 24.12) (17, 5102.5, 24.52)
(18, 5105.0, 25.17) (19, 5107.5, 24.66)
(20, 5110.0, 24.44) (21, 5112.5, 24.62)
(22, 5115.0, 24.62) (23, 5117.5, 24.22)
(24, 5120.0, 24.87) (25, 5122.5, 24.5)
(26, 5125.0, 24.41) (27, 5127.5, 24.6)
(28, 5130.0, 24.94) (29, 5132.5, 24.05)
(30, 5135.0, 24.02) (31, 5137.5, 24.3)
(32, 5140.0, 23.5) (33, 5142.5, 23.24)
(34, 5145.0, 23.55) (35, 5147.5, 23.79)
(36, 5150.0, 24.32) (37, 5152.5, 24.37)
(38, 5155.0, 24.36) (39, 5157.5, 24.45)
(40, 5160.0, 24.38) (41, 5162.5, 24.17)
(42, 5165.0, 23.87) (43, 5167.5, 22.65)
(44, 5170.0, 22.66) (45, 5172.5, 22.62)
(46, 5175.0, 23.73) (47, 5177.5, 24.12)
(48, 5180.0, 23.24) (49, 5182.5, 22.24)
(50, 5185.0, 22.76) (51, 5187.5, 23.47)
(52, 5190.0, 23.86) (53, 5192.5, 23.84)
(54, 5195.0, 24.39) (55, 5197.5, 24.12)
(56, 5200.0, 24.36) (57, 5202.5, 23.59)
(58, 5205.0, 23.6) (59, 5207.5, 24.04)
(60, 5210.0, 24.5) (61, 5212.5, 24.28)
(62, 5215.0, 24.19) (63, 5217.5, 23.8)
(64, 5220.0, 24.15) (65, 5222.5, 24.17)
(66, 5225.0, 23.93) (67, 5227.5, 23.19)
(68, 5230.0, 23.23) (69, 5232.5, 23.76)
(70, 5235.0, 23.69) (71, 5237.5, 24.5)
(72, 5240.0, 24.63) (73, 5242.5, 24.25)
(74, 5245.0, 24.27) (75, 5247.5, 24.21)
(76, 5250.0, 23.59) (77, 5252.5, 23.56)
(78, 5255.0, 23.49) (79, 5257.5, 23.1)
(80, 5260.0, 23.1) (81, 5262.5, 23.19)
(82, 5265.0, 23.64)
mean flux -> 23.8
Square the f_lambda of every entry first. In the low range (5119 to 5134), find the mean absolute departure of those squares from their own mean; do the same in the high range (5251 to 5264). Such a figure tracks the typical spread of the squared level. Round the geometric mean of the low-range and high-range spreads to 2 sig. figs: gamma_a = 10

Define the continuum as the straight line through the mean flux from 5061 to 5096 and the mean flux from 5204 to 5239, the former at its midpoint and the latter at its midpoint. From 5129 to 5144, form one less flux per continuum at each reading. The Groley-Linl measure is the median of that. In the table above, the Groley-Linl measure 0.016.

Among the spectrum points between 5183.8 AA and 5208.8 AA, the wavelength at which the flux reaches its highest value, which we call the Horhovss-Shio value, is 5195.0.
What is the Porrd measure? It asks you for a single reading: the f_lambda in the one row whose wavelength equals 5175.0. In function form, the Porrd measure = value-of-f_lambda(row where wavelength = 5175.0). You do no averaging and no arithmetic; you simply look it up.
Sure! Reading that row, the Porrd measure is 23.73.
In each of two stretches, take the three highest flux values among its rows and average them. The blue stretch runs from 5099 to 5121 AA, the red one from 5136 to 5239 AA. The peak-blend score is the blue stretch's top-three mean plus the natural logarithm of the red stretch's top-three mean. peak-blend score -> 28.1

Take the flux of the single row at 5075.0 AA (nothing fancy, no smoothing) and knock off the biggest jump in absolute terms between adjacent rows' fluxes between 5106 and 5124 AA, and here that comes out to 24.3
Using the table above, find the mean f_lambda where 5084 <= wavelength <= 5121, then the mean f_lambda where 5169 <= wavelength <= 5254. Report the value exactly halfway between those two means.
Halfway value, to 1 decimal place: 24.2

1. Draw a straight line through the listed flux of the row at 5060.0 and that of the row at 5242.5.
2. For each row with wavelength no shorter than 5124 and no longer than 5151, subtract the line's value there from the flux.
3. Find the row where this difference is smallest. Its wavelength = 5142.5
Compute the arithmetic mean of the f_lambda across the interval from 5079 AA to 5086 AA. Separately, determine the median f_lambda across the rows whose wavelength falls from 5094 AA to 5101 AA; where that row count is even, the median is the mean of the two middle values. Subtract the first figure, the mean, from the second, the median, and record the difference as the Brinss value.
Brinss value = -0.30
